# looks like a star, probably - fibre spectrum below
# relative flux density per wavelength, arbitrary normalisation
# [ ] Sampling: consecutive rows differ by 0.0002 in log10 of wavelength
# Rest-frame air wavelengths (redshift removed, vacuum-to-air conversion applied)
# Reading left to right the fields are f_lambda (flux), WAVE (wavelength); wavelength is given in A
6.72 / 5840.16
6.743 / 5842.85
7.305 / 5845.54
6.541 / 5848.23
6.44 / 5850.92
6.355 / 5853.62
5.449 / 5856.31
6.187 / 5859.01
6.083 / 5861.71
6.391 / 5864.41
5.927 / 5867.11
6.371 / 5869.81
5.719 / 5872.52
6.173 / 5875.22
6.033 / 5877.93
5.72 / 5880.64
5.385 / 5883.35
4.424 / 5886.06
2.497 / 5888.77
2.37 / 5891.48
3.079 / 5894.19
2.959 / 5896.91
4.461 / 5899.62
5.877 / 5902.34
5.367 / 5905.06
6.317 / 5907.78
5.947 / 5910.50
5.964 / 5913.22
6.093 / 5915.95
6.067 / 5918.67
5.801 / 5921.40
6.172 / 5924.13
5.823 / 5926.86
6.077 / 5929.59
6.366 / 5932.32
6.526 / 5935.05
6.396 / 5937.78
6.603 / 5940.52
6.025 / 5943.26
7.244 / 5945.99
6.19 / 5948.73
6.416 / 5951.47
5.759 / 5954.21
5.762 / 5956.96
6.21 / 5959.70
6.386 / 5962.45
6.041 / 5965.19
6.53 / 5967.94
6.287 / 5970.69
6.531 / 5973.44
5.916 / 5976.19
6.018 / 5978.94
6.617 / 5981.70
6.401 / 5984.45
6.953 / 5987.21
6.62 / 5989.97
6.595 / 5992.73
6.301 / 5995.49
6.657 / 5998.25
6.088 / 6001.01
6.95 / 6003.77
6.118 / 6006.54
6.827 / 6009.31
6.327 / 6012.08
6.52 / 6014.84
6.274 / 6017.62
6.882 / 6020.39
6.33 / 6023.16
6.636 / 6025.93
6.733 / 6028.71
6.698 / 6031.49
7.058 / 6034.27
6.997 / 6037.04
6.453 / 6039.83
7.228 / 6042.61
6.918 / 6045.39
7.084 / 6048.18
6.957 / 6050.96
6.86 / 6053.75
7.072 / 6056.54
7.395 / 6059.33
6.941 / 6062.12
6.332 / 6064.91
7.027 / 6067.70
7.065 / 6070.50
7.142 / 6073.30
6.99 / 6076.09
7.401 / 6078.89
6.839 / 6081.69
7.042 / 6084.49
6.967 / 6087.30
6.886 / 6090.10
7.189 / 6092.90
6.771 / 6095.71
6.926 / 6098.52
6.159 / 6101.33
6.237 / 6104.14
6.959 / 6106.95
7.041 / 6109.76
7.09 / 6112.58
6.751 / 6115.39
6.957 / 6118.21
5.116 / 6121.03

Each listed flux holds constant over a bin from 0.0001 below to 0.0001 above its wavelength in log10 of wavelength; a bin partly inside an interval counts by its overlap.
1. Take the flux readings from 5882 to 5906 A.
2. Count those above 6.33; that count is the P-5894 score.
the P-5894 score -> 0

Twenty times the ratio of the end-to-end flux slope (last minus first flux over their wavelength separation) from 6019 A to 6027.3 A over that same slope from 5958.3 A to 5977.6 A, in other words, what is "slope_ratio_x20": 50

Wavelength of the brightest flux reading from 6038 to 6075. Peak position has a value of 6059.33 A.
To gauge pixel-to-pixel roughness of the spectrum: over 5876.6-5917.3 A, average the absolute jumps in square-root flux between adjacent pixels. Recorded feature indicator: 0.16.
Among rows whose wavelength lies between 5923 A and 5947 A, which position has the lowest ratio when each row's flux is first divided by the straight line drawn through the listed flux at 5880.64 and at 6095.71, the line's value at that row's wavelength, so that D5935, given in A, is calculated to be 5926.86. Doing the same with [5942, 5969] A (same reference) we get 5956.96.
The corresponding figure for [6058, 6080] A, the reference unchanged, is 6064.91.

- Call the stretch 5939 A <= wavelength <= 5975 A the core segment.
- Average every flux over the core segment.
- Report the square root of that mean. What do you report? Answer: 2.51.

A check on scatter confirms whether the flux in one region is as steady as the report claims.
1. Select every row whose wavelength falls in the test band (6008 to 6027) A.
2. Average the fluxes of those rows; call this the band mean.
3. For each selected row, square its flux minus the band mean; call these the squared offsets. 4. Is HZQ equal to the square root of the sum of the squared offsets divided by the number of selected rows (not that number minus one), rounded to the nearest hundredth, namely 0.23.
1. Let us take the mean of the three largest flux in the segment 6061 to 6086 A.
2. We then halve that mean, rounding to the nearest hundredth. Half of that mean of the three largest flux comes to 3.60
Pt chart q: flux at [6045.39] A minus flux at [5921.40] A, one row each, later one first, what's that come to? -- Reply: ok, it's 1.12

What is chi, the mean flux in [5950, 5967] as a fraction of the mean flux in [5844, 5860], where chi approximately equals 0.96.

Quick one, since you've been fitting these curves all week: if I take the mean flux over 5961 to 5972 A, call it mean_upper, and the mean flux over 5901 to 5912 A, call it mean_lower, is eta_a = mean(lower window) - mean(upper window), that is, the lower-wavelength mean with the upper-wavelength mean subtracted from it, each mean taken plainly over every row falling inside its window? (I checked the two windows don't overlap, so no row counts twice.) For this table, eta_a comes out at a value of -0.43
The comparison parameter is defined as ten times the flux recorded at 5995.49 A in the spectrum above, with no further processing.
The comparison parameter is 63.0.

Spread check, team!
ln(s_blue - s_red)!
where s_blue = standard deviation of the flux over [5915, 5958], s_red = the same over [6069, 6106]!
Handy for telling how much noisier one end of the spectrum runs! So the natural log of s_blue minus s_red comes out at -3.3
